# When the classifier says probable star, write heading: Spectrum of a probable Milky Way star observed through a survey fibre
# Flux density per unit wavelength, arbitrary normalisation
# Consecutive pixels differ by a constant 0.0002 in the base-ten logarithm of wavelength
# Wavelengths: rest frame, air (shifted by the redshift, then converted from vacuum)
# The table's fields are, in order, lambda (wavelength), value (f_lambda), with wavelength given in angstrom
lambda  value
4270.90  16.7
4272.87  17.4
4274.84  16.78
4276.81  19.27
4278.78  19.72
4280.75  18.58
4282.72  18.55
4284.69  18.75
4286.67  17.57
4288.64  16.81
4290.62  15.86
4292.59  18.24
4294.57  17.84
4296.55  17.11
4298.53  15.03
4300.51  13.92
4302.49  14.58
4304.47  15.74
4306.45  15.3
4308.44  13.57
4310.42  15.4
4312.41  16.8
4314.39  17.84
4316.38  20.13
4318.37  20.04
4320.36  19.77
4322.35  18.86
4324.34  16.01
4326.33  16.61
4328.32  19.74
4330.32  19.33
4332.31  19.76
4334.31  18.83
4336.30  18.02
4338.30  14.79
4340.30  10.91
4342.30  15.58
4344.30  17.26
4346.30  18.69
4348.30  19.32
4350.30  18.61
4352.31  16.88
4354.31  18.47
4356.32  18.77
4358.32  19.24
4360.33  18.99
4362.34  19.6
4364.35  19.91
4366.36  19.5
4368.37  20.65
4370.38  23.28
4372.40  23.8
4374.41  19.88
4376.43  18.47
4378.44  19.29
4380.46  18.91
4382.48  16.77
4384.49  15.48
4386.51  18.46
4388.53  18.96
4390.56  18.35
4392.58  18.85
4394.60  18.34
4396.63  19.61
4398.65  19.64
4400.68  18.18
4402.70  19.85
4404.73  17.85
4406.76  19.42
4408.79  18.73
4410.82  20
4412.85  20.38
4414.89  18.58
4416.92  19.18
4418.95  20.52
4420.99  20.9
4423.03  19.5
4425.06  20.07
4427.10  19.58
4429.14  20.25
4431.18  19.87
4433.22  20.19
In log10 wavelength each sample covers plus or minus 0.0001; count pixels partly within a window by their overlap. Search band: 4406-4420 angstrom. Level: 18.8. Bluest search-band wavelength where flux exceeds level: 4406.76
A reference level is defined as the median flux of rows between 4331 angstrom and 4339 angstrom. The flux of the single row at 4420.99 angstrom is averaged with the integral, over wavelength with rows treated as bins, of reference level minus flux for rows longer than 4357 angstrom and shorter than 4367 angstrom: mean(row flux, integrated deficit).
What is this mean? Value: 5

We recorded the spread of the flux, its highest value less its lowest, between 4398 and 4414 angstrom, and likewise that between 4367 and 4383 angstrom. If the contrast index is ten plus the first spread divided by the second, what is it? 10.4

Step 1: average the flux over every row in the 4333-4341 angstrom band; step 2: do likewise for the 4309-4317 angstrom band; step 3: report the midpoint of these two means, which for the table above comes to 16.6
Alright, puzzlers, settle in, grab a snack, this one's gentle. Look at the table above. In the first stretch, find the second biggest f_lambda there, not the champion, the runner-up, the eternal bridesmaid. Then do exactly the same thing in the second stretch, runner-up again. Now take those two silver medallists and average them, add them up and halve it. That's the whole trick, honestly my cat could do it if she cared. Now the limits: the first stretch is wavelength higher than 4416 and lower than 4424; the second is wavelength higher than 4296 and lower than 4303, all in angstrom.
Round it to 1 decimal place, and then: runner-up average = 17.8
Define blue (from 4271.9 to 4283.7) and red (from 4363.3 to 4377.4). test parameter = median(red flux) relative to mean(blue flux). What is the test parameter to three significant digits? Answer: 1.08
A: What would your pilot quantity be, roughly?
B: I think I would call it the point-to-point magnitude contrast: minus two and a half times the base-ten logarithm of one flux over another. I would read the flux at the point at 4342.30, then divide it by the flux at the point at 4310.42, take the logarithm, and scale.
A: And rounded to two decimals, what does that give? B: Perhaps -0.01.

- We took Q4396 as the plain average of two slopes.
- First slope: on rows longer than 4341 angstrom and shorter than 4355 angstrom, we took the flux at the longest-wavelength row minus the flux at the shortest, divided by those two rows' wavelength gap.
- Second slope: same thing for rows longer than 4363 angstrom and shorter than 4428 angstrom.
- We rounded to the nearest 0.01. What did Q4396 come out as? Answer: 0.12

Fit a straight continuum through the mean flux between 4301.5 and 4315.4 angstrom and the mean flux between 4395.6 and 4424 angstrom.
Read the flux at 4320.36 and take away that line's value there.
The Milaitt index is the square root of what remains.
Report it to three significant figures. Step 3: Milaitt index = 1.93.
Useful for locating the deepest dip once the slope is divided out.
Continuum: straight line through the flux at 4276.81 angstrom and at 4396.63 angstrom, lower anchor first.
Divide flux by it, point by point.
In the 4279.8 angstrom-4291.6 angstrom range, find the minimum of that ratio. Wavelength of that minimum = 4290.62 angstrom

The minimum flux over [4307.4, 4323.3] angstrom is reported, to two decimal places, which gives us 13.57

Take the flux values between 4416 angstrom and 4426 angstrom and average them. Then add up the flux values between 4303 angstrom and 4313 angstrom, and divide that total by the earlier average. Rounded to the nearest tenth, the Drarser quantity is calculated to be 3.8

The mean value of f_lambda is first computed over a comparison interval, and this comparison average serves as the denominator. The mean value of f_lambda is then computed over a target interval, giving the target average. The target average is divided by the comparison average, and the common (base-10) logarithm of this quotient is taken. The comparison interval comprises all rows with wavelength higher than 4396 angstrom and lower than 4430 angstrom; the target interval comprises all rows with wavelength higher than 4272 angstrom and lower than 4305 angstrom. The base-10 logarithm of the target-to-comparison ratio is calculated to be -0.056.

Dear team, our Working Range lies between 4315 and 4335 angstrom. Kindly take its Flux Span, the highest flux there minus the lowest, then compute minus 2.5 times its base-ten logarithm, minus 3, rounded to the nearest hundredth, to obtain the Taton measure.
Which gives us -4.54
